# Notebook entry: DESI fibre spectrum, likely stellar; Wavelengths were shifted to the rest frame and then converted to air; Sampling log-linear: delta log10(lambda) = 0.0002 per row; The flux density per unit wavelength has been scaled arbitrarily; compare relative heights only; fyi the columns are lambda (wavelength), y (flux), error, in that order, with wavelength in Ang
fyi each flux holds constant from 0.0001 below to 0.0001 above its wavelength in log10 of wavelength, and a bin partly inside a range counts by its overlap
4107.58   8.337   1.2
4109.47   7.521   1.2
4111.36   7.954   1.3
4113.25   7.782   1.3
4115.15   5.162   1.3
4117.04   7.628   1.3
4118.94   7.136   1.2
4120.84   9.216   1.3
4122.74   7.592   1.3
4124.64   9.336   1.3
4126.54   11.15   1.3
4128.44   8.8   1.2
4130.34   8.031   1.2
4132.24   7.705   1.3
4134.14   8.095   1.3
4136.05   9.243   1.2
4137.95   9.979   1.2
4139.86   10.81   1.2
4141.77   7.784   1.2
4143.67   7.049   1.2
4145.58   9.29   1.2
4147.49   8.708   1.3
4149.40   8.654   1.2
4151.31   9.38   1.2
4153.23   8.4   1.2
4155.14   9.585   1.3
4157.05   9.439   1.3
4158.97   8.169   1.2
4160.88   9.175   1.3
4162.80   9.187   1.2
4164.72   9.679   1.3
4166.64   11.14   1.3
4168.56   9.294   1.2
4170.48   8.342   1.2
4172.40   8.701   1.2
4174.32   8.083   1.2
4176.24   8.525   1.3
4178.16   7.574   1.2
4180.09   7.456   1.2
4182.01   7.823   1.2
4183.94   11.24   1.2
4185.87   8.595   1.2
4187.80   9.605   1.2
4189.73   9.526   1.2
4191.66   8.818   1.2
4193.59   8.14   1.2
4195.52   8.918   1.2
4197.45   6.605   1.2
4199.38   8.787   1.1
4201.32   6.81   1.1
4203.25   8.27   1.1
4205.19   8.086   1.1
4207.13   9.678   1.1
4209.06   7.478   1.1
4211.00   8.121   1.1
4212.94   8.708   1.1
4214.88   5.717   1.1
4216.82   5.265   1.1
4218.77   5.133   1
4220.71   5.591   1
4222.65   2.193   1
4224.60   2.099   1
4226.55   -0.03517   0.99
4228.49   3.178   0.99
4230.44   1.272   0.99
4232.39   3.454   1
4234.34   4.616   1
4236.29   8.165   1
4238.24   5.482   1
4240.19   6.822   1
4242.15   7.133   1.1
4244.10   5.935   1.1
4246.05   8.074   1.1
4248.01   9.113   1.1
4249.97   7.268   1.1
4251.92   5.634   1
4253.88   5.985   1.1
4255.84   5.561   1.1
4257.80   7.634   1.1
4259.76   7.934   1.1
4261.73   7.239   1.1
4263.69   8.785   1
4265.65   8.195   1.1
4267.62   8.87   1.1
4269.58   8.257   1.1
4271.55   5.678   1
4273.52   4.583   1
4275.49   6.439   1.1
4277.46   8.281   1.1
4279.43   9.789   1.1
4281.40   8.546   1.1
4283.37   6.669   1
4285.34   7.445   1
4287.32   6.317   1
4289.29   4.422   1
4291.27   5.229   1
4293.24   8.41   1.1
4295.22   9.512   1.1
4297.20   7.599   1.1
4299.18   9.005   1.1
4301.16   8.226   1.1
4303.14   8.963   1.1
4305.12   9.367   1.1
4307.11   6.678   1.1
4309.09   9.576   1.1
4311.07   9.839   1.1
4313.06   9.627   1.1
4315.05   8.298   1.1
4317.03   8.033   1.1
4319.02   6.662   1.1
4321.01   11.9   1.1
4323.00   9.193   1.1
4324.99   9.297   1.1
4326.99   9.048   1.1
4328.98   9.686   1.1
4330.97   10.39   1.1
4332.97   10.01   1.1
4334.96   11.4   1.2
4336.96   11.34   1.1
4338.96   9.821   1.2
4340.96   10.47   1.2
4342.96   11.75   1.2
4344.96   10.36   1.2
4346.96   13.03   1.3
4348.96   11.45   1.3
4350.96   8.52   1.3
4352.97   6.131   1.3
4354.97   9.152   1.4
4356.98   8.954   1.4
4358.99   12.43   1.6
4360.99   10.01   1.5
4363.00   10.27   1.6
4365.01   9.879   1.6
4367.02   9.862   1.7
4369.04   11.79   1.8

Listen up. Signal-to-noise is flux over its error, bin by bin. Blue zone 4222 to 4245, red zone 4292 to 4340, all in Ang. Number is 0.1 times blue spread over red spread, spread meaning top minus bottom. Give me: 0.17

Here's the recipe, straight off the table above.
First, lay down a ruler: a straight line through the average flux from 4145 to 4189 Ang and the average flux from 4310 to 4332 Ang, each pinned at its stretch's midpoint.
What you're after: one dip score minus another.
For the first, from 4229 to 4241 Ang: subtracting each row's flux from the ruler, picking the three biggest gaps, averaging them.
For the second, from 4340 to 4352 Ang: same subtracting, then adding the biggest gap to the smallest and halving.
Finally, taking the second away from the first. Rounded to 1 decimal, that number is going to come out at 7.4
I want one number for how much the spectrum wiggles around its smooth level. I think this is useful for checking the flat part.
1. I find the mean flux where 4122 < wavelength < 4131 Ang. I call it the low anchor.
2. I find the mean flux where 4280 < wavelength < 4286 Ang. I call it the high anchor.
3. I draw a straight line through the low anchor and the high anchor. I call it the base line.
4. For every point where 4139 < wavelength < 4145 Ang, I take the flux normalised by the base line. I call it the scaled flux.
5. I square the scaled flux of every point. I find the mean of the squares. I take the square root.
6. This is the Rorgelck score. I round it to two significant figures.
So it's 0.98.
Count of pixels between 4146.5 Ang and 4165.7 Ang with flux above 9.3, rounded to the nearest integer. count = 4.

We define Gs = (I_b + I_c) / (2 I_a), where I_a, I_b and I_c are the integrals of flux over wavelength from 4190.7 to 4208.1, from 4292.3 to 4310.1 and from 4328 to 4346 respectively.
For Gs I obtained 1.20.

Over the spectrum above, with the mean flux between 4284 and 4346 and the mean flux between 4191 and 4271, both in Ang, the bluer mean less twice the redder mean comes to -11.4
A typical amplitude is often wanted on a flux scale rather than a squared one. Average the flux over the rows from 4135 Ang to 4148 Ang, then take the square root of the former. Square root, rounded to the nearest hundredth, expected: 3.00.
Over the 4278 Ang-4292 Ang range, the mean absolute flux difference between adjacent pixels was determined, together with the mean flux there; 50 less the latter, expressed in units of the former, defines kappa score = 33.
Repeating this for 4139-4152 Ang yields 34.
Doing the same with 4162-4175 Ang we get 43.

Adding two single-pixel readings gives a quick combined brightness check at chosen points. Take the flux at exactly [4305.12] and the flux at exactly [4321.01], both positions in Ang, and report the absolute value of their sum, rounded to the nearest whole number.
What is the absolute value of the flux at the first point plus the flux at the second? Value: 21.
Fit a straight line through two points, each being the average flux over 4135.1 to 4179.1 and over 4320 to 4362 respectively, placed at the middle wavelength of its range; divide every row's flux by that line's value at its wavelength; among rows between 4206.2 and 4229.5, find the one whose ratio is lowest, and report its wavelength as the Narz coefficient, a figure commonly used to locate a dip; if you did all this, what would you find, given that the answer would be 4226.55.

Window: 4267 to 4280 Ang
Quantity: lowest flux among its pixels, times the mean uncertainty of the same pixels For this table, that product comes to 4.9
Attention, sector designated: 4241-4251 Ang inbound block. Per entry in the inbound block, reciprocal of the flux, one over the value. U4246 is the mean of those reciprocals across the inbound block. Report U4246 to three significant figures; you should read 0.136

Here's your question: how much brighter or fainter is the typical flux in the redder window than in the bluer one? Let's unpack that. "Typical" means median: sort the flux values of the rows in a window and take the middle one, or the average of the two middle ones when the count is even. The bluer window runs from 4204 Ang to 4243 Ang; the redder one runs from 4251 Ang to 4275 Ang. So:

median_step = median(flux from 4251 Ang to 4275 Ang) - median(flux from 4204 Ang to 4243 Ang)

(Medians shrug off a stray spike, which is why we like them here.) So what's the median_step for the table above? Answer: 1.9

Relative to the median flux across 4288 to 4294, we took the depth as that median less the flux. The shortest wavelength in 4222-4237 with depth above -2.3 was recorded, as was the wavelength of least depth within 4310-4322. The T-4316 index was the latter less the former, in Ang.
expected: 98.4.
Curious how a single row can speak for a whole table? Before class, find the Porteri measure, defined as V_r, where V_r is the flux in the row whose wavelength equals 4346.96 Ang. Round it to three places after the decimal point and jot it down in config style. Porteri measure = 13.030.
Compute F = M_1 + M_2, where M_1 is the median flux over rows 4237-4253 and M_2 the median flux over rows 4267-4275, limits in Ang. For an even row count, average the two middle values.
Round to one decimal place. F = 13.9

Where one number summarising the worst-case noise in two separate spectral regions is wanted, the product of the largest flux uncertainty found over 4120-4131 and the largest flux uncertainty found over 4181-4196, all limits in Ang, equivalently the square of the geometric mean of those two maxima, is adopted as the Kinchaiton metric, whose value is 1.56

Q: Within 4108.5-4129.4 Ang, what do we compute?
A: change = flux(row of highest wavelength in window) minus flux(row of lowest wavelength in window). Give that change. 1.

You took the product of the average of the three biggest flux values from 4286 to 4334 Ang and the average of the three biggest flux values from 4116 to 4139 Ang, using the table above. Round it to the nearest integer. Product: 109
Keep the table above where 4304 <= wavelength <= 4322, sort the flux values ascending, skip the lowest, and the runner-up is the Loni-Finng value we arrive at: 6.678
